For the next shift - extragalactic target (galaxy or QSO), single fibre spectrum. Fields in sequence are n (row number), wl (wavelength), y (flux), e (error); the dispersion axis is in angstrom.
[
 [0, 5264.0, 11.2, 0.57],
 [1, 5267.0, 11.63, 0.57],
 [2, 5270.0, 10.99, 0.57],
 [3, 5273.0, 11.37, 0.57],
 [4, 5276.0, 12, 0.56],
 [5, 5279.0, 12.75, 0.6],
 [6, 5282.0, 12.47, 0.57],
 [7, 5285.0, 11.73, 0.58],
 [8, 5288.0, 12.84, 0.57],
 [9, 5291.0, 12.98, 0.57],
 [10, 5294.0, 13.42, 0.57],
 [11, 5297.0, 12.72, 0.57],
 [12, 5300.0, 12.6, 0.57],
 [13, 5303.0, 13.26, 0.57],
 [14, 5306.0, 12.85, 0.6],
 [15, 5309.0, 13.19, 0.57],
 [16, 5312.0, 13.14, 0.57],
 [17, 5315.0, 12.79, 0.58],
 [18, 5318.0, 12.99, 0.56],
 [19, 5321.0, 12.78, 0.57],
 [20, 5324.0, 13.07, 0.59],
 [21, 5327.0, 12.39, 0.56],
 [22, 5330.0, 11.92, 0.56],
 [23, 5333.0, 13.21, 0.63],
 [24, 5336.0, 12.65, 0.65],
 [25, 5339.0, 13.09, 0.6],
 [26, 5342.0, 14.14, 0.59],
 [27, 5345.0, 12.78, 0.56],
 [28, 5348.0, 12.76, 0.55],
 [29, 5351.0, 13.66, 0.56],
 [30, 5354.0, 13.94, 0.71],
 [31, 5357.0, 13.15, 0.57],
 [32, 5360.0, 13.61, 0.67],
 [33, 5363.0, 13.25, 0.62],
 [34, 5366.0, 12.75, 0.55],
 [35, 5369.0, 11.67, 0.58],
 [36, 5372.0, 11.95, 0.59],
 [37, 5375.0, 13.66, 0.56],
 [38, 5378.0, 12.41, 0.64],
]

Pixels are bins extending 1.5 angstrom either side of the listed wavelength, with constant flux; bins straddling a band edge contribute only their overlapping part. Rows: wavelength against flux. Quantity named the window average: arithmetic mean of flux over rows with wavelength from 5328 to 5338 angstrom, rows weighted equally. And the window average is 12.6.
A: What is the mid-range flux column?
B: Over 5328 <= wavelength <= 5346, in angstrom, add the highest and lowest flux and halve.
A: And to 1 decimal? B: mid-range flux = 13.0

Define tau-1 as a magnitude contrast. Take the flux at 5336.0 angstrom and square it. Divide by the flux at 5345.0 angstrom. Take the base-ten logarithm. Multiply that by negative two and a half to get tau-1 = -2.74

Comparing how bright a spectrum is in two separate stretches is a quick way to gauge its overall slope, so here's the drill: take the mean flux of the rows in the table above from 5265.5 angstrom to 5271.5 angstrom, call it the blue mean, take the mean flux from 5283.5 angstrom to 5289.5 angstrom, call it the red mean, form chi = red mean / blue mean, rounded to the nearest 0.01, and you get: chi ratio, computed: 1.09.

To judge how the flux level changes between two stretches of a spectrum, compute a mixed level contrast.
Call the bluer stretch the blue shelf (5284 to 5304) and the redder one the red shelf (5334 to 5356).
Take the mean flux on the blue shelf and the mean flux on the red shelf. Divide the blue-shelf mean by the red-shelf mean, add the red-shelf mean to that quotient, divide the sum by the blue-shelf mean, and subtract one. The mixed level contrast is 0.11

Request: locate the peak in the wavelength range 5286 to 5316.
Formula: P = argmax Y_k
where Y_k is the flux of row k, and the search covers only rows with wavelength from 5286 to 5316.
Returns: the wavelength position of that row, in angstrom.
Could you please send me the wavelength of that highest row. 5294.0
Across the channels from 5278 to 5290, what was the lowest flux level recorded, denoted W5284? 11.73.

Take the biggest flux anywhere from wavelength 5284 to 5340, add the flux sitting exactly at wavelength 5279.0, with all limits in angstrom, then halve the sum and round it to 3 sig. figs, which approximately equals 13.1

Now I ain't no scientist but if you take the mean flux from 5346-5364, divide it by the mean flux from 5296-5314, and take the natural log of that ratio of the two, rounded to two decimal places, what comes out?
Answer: 0.03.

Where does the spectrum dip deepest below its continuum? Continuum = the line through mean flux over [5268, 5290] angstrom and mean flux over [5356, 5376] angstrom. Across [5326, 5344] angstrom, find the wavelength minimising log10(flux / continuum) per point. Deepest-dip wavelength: 5330.0 angstrom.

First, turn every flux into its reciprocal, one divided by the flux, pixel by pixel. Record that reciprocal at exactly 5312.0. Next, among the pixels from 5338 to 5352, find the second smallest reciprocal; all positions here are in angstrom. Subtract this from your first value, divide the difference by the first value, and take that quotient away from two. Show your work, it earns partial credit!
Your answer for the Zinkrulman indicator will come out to 1.96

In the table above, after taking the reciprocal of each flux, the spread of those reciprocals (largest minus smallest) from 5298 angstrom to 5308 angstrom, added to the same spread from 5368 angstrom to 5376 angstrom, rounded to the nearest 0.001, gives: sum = 0.016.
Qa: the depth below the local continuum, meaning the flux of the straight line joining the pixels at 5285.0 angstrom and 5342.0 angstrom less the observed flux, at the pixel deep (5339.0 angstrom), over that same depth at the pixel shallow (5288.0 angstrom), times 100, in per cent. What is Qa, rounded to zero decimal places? -94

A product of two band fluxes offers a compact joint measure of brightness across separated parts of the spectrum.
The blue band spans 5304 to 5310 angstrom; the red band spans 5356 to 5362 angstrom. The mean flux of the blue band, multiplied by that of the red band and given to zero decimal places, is 174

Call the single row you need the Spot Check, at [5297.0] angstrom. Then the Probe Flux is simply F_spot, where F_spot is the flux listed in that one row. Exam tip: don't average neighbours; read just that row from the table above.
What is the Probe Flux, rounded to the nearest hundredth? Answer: 12.72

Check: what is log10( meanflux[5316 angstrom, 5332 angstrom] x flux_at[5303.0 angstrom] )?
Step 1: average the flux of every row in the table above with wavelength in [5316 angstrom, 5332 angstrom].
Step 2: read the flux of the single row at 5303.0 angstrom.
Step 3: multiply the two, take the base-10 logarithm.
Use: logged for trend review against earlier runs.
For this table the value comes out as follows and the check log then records 2.22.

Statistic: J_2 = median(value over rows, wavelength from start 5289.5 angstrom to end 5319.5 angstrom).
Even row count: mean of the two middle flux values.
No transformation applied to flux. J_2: 13.0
